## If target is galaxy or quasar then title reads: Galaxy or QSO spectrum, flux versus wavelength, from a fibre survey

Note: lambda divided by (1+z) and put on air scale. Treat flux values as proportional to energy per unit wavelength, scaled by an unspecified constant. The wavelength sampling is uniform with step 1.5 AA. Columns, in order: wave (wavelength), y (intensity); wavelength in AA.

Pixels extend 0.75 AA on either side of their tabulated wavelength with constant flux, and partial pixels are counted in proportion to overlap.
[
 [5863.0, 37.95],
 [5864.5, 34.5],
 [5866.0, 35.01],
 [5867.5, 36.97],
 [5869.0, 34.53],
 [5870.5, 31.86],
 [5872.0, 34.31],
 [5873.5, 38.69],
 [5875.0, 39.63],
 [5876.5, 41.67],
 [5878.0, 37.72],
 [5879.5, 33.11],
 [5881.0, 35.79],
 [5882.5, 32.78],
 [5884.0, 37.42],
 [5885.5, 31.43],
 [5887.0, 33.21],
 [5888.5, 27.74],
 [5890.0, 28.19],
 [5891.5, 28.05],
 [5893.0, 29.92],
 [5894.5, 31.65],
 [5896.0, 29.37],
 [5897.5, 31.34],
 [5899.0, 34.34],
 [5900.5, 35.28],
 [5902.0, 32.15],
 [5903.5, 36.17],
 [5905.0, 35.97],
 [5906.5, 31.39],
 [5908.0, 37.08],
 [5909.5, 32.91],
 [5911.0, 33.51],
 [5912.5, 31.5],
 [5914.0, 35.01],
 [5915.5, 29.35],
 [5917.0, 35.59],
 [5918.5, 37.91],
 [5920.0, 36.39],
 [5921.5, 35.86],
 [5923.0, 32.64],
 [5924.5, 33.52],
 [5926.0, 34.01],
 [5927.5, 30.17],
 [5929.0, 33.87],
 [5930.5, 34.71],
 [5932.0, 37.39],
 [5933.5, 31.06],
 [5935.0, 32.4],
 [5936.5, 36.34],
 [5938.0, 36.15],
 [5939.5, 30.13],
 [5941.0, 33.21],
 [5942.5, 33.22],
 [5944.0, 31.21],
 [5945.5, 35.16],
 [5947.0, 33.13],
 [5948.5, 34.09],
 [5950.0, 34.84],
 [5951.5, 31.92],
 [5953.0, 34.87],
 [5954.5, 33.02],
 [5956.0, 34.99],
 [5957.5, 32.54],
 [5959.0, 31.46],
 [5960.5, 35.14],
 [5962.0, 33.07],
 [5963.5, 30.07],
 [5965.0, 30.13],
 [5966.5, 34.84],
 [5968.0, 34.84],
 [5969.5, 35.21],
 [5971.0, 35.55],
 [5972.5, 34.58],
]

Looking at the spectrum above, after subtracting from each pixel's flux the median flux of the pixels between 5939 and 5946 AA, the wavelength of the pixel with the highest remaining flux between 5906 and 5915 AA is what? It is 5908.0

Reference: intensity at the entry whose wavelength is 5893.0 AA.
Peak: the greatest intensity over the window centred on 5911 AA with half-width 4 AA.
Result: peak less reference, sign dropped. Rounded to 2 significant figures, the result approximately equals 7.2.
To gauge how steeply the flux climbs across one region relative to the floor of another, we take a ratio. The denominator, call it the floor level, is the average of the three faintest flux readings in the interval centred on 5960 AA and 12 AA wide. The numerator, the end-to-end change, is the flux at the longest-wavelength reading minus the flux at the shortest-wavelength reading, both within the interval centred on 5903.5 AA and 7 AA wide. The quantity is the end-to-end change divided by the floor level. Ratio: -0.13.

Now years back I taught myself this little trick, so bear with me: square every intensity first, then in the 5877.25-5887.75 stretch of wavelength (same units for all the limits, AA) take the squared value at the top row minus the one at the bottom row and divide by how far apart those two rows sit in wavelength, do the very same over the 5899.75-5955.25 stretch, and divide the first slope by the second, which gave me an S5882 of 12.4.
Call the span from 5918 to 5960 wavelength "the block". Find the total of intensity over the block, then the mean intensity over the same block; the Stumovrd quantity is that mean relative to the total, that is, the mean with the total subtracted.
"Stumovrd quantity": -912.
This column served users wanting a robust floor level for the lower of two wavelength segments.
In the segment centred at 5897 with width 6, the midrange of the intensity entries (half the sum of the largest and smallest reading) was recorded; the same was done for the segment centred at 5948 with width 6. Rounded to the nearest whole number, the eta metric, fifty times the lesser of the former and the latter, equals 1593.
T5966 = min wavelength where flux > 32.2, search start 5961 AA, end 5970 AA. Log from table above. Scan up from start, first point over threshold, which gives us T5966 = 5962.0 AA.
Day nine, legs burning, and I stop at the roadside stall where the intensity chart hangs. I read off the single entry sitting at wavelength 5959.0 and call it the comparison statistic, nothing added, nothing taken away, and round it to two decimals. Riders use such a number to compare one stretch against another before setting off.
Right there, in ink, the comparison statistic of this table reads 31.46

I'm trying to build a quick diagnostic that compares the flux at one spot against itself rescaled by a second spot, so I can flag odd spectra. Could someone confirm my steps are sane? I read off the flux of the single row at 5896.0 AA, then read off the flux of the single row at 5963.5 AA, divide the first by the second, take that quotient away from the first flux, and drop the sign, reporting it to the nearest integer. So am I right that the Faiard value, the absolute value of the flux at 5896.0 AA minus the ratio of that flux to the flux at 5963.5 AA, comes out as 28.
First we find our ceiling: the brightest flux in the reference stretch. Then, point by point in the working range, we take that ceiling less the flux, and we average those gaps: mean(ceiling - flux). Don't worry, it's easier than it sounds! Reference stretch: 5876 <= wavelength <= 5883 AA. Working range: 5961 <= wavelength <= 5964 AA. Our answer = 10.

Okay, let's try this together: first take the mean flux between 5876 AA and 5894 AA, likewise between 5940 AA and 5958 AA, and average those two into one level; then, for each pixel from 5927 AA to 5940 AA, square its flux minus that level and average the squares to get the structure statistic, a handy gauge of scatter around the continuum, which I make 6.9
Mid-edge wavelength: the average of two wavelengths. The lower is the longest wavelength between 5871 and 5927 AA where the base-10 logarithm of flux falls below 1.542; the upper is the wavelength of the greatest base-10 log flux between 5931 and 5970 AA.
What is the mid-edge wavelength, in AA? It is 5929.0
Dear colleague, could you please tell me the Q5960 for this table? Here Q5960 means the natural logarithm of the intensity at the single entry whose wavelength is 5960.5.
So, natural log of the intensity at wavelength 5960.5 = 3.56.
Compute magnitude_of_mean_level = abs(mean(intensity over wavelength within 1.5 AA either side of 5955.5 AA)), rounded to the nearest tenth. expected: 34.0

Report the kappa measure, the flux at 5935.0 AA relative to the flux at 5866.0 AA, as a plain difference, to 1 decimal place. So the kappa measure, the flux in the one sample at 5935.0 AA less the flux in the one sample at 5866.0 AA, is -2.6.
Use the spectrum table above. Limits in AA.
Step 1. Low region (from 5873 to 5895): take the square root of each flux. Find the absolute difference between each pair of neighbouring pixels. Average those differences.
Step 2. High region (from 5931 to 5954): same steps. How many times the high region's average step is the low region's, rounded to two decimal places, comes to 0.94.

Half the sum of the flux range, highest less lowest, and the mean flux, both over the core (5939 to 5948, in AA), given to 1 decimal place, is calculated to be 18.9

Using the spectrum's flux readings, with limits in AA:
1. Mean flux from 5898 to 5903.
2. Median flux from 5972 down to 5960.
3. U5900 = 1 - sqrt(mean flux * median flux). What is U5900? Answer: -33.4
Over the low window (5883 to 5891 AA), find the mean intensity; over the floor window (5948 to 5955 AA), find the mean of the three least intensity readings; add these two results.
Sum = 65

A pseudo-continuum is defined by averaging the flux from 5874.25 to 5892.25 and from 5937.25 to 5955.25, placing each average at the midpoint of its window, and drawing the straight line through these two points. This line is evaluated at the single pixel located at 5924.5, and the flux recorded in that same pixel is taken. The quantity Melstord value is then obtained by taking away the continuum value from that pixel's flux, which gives 0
